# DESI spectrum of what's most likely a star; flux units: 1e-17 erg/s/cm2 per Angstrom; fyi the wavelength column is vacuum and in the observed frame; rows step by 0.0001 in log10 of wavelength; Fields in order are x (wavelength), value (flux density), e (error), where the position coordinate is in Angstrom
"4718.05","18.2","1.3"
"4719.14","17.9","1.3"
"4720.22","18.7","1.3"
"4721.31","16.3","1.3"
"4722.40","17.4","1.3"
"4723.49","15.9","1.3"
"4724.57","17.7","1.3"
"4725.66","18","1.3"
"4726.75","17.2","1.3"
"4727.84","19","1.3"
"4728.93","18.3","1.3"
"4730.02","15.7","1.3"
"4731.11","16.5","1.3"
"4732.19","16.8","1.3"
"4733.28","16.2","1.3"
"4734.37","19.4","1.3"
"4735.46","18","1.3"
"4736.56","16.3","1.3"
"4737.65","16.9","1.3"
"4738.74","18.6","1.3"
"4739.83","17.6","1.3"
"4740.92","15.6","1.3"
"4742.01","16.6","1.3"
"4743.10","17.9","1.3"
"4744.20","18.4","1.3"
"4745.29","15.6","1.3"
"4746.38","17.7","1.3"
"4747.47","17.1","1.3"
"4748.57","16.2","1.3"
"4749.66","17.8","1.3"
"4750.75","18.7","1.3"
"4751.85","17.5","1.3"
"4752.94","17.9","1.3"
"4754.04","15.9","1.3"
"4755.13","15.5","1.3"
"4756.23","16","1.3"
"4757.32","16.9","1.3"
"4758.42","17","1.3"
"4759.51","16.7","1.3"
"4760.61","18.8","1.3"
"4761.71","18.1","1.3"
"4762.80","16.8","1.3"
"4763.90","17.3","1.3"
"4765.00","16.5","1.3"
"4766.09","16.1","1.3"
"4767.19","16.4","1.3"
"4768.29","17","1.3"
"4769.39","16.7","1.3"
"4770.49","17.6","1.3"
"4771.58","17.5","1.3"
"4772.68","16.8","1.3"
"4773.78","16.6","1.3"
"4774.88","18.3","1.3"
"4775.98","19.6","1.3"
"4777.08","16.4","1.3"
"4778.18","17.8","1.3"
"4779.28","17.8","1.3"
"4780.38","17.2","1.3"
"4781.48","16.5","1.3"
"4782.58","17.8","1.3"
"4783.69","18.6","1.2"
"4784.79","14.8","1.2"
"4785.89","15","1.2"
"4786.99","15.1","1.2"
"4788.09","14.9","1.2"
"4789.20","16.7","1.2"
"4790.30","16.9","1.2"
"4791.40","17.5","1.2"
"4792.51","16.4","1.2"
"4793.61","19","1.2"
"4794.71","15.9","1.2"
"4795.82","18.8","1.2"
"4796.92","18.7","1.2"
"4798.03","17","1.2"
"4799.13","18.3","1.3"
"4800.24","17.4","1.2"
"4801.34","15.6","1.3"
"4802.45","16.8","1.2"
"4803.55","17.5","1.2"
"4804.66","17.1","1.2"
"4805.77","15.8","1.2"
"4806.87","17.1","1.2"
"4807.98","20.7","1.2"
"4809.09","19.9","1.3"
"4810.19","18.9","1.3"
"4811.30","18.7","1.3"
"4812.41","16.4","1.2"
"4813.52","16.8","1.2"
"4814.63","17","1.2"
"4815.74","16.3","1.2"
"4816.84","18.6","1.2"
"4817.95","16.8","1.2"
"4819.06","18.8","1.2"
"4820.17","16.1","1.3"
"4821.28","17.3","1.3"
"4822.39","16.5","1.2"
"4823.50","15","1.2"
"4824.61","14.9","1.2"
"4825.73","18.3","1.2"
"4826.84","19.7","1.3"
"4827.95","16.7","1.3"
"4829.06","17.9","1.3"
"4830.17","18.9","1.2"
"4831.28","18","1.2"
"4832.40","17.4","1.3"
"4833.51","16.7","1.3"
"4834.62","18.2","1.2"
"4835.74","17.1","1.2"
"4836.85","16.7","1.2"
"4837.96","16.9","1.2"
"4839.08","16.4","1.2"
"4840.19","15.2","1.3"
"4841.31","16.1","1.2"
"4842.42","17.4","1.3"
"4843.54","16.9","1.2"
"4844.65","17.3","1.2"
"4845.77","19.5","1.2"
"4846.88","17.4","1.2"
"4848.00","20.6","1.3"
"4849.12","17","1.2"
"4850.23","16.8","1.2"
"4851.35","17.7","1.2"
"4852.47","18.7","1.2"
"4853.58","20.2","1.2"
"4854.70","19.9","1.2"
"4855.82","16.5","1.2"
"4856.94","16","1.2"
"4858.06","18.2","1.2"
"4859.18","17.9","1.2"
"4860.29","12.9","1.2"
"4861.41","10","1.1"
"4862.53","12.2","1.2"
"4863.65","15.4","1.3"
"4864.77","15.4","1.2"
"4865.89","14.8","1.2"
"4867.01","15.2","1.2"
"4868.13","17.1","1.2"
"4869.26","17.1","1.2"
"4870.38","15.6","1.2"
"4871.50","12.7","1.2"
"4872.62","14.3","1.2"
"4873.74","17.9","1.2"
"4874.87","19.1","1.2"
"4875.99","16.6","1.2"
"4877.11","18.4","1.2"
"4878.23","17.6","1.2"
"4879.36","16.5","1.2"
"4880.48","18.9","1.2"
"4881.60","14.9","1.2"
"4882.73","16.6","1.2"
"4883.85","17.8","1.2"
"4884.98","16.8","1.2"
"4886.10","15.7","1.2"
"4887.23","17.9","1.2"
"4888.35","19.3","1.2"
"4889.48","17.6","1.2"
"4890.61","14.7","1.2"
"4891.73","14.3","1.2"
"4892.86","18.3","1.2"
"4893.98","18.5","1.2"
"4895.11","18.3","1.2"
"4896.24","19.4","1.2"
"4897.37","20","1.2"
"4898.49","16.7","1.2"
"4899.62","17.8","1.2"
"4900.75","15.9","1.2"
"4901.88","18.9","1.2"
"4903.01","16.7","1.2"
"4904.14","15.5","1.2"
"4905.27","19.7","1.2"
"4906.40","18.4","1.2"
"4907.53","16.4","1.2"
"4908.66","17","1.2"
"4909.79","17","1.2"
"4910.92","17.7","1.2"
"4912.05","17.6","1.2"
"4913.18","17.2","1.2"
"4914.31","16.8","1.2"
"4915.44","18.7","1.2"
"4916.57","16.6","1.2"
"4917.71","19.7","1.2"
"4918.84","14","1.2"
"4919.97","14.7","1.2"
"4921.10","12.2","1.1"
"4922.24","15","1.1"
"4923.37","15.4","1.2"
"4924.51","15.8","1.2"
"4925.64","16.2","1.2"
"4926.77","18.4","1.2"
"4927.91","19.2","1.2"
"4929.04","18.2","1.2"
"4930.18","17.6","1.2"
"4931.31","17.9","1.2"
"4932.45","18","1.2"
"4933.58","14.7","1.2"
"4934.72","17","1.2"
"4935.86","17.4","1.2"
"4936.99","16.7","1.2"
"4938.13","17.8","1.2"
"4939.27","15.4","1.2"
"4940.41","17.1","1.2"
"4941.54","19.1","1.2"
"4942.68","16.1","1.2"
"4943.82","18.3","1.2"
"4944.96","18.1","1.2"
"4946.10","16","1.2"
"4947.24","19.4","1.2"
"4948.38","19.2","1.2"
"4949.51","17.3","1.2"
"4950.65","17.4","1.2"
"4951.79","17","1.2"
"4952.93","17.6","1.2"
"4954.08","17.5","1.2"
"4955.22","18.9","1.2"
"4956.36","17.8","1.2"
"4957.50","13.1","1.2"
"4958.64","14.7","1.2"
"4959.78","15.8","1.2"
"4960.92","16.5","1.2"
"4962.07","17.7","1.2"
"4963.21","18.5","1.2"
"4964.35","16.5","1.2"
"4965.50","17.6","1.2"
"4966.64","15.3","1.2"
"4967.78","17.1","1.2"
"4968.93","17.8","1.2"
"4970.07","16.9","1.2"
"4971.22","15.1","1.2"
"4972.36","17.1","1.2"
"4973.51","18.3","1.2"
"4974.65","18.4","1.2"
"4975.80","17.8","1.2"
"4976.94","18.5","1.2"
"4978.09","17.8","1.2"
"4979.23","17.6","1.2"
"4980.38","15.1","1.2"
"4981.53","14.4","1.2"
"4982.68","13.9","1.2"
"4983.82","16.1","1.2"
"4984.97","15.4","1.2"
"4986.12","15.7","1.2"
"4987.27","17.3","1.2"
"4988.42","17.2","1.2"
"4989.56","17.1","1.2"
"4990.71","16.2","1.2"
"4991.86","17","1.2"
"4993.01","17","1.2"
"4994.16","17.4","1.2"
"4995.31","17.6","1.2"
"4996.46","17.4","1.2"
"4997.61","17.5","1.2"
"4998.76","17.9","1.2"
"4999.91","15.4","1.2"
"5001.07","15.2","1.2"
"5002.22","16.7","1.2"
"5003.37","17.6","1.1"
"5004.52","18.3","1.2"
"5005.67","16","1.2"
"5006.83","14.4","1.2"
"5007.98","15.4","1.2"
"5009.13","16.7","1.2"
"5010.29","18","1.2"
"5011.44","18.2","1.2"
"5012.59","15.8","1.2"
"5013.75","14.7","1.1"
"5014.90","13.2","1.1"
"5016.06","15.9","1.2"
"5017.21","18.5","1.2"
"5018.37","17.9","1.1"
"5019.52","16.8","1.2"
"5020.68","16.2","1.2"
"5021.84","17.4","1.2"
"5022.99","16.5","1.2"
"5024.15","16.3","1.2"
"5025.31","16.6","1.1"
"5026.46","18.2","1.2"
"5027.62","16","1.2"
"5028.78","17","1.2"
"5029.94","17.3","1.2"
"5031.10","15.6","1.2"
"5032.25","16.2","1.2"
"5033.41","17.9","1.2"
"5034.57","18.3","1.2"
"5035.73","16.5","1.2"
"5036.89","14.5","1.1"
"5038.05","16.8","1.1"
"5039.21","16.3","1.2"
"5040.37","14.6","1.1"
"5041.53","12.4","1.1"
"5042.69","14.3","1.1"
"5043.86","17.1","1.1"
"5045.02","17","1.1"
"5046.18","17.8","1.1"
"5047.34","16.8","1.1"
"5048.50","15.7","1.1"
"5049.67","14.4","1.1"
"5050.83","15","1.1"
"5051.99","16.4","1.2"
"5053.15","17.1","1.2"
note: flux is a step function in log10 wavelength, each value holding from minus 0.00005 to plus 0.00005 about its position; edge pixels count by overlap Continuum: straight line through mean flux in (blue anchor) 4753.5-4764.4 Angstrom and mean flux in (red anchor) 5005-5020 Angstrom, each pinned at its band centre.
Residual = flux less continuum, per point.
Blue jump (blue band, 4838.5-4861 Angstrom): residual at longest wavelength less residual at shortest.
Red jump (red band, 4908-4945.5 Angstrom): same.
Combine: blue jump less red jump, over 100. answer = -0.046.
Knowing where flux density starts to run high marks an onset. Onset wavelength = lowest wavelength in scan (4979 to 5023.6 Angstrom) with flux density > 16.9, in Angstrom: 4979.23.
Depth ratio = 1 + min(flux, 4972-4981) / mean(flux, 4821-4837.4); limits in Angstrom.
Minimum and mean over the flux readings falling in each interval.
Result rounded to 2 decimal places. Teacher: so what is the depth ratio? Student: 1.87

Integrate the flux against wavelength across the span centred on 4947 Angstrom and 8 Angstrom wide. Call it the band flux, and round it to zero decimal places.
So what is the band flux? 143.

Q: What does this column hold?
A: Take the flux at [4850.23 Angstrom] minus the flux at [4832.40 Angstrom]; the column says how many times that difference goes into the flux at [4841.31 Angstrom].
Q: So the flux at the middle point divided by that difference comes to -27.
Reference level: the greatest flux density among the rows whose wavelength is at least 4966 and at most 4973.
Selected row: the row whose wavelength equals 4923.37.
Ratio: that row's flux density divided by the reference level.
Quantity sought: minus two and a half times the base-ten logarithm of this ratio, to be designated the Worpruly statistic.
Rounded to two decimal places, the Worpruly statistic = 0.16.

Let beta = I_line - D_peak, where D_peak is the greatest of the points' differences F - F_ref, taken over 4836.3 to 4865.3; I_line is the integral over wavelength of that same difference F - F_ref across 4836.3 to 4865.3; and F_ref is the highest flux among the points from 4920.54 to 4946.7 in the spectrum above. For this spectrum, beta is -73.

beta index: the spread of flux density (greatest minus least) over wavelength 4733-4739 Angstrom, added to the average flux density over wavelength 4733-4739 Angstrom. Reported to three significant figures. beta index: 20.8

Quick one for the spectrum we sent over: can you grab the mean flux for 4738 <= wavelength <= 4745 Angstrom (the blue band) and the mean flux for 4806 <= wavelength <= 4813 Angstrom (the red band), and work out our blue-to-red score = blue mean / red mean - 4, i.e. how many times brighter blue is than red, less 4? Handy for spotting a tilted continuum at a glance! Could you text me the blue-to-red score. -3.06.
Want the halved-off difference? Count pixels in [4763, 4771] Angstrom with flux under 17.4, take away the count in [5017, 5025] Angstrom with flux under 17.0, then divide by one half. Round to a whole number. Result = 4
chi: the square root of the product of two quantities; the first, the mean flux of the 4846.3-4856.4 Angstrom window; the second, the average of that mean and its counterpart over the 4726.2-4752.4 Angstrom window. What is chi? 18.1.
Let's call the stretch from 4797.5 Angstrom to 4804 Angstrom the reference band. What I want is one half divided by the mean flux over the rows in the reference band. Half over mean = 0.0292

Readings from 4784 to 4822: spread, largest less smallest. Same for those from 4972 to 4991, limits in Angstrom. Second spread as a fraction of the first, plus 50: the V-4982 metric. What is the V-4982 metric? 50.8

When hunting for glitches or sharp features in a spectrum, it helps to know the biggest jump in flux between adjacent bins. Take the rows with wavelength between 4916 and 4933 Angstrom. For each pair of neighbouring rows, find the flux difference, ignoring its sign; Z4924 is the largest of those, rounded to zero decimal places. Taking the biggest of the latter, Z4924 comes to 6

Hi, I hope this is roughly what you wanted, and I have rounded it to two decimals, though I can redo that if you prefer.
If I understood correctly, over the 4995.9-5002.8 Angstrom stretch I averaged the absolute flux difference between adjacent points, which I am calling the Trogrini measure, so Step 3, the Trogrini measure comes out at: 0.94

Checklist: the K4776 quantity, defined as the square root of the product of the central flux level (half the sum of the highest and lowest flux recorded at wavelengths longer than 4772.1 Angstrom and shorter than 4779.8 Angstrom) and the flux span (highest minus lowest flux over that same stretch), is 7.6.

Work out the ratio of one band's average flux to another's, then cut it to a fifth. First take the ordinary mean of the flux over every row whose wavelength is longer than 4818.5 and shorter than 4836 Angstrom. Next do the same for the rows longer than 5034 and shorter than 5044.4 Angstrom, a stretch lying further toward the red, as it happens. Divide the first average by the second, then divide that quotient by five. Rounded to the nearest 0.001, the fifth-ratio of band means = 0.222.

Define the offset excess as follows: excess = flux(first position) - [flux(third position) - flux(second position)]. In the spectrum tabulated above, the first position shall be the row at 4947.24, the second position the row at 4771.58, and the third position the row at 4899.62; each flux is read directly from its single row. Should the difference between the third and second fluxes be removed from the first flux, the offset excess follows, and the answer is 19.1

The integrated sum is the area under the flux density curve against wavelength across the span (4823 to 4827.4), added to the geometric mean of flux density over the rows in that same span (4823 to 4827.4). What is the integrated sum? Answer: 92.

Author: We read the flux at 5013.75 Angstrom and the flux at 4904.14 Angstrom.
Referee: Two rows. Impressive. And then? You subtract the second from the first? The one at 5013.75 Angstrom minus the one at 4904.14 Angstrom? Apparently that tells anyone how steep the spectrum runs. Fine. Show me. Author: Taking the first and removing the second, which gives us -0.8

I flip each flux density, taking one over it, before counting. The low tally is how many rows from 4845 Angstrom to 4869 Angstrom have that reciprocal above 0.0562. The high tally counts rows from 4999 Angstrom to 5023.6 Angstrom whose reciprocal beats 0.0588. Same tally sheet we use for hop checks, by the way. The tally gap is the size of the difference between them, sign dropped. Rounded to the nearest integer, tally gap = 0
